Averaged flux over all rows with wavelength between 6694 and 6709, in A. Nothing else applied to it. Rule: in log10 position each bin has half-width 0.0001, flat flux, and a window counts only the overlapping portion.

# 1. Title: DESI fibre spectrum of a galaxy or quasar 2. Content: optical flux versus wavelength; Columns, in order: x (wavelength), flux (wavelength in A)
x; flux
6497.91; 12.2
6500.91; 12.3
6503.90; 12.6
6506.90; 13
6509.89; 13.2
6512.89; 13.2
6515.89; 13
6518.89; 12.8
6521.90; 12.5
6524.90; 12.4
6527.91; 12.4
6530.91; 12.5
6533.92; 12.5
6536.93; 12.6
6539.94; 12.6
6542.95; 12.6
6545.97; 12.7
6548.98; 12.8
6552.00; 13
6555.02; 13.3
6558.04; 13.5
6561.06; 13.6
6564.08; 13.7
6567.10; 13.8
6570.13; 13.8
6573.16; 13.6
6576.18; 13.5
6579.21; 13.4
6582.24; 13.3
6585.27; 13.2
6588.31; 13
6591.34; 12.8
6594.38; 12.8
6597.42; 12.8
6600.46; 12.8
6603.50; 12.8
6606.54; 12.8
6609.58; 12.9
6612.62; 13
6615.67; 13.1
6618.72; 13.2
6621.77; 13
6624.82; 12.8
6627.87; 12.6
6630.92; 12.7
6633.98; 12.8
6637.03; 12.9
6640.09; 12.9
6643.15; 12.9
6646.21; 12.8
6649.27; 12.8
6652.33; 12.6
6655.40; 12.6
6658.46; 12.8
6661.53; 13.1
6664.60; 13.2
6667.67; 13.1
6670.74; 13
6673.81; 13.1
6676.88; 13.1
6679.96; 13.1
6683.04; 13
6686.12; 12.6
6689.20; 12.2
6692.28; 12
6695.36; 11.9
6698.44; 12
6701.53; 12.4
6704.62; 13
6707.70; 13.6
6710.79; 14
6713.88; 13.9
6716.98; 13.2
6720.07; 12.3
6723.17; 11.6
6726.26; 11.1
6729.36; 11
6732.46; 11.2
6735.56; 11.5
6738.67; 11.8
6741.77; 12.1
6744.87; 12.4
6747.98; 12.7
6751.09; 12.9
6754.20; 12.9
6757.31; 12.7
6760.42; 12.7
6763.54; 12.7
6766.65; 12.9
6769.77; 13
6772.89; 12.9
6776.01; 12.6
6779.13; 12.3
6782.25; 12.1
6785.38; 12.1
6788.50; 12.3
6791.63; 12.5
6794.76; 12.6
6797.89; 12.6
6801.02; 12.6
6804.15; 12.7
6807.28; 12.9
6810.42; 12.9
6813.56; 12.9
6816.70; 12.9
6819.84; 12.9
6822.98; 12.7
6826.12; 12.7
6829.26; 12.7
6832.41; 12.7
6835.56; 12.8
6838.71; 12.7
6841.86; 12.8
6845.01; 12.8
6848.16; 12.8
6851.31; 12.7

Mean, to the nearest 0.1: 12.6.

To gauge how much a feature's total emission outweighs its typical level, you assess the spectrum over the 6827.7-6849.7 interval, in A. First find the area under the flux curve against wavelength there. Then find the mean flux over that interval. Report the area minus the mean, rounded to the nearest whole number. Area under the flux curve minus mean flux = 268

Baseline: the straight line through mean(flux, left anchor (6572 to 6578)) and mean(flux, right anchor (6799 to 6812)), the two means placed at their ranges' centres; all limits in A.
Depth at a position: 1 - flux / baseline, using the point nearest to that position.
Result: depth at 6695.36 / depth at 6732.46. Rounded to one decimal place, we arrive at 0.7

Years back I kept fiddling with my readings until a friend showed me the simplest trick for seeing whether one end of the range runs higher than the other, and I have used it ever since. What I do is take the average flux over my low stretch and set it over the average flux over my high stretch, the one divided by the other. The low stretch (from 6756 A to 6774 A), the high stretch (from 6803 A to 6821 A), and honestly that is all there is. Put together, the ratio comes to 1.00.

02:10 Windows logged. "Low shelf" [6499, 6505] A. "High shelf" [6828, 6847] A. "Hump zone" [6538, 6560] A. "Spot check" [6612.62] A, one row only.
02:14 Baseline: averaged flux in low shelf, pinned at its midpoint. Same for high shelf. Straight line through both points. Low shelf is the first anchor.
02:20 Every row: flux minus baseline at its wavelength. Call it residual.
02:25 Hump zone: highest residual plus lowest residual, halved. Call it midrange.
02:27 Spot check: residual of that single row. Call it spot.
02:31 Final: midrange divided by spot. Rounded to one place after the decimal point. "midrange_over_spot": 1.2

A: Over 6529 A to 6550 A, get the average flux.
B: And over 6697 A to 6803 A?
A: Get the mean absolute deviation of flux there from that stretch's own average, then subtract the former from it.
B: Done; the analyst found -12.1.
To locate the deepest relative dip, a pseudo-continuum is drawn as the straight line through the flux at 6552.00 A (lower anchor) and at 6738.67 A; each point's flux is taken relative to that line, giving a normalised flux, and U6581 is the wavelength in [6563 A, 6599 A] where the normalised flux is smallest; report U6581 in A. 6591.34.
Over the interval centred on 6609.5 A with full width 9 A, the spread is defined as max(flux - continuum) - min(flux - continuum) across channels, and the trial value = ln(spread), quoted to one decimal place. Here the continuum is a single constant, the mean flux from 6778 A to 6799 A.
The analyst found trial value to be -1.6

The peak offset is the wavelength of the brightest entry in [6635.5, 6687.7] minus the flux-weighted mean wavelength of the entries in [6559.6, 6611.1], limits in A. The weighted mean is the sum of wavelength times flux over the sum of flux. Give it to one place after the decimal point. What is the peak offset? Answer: 79.7 A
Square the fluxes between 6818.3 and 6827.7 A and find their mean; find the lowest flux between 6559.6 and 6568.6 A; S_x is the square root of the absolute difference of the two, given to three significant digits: 12.2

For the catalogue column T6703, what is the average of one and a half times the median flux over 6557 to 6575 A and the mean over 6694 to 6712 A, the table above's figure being 16.6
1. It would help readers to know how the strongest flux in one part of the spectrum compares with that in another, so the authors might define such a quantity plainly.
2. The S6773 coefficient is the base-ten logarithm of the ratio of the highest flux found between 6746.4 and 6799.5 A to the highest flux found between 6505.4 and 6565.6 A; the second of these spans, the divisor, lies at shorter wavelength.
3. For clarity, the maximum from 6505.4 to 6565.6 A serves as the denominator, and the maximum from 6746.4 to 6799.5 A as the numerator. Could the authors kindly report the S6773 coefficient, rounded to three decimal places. -0.023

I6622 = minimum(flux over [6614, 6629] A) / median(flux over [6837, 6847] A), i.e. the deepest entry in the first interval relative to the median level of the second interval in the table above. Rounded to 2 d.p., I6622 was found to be 0.98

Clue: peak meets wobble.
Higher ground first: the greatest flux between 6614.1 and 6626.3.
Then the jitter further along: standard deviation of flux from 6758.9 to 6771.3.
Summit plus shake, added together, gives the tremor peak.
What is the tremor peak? 13.3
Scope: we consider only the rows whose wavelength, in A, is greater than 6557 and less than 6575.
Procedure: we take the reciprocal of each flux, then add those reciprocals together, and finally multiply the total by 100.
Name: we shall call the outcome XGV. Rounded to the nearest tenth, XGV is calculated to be 43.9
